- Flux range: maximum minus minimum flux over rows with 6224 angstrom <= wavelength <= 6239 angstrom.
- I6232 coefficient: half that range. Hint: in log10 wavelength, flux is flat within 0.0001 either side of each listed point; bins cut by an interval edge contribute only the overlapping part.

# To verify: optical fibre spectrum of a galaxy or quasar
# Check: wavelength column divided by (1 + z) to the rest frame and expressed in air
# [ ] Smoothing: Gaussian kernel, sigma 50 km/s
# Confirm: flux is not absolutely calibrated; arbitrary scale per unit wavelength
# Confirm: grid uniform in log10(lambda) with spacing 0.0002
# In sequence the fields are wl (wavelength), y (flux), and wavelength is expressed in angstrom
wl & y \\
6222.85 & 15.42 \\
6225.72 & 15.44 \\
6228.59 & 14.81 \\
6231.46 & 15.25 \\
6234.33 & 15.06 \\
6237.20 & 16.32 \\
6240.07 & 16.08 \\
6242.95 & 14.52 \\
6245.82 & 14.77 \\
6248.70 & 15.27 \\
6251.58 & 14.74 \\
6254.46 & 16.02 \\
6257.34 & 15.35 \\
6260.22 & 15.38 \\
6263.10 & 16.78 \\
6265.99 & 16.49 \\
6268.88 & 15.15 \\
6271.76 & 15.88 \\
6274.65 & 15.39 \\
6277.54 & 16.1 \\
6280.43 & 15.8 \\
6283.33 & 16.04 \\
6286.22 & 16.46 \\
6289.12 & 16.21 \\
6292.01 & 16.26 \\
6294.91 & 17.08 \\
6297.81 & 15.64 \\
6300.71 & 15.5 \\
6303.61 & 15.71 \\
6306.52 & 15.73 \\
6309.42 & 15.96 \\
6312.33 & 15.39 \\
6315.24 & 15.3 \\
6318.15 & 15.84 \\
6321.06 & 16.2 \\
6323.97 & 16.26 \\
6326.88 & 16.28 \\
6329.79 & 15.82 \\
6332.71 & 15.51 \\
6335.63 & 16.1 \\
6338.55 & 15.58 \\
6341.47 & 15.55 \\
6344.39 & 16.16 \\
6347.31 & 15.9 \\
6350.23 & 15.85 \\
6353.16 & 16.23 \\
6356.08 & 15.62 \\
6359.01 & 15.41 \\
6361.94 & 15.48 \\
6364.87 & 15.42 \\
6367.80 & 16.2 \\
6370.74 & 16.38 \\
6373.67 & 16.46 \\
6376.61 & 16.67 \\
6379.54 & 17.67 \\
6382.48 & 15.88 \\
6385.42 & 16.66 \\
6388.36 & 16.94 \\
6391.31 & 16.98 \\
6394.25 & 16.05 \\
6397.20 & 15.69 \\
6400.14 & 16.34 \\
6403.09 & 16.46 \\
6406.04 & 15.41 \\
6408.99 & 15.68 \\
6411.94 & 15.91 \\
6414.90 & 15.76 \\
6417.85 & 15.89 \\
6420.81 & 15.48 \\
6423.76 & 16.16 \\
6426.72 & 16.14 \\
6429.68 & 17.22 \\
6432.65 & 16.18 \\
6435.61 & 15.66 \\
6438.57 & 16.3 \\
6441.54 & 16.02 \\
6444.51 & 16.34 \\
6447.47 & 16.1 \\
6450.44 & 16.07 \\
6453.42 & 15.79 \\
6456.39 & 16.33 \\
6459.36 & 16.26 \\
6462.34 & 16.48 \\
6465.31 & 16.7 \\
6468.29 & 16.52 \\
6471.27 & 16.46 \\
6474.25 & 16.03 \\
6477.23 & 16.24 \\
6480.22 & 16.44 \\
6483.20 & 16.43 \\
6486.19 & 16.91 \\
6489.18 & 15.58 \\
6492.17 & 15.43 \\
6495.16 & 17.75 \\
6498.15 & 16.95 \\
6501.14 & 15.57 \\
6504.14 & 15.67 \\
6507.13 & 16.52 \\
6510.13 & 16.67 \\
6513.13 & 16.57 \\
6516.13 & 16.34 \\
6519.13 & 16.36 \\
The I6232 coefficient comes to 0.8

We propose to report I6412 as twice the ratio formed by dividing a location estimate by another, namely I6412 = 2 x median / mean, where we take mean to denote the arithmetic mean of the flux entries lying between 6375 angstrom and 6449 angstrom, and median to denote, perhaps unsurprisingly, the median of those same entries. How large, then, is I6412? 1.990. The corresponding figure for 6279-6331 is 1.991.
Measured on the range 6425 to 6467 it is 1.996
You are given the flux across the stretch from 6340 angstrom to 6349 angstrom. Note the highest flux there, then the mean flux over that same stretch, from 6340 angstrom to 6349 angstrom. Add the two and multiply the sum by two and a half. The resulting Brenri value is 80.1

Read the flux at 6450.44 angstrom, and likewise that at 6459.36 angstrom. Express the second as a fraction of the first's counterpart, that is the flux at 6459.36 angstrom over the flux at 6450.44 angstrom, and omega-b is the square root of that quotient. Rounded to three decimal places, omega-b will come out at 1.006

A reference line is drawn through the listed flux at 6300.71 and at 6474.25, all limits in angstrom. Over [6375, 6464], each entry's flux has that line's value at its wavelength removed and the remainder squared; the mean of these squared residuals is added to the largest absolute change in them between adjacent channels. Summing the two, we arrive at 4.1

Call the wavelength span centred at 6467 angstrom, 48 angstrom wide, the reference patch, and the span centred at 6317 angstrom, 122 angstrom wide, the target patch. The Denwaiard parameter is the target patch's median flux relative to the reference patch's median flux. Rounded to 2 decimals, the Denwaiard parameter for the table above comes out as 0.97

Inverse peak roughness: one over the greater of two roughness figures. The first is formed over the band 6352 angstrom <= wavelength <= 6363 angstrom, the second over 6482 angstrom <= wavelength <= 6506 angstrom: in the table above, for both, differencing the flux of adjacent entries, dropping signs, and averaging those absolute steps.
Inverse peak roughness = 1.1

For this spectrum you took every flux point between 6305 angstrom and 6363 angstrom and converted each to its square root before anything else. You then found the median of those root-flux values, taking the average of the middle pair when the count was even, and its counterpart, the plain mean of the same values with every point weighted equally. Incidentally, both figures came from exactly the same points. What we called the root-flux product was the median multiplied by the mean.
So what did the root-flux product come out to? 15.8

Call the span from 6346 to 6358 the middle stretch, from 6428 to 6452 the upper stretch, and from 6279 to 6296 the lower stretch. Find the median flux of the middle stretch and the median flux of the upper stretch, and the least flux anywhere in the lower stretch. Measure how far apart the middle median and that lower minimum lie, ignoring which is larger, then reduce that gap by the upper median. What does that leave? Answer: -16.1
